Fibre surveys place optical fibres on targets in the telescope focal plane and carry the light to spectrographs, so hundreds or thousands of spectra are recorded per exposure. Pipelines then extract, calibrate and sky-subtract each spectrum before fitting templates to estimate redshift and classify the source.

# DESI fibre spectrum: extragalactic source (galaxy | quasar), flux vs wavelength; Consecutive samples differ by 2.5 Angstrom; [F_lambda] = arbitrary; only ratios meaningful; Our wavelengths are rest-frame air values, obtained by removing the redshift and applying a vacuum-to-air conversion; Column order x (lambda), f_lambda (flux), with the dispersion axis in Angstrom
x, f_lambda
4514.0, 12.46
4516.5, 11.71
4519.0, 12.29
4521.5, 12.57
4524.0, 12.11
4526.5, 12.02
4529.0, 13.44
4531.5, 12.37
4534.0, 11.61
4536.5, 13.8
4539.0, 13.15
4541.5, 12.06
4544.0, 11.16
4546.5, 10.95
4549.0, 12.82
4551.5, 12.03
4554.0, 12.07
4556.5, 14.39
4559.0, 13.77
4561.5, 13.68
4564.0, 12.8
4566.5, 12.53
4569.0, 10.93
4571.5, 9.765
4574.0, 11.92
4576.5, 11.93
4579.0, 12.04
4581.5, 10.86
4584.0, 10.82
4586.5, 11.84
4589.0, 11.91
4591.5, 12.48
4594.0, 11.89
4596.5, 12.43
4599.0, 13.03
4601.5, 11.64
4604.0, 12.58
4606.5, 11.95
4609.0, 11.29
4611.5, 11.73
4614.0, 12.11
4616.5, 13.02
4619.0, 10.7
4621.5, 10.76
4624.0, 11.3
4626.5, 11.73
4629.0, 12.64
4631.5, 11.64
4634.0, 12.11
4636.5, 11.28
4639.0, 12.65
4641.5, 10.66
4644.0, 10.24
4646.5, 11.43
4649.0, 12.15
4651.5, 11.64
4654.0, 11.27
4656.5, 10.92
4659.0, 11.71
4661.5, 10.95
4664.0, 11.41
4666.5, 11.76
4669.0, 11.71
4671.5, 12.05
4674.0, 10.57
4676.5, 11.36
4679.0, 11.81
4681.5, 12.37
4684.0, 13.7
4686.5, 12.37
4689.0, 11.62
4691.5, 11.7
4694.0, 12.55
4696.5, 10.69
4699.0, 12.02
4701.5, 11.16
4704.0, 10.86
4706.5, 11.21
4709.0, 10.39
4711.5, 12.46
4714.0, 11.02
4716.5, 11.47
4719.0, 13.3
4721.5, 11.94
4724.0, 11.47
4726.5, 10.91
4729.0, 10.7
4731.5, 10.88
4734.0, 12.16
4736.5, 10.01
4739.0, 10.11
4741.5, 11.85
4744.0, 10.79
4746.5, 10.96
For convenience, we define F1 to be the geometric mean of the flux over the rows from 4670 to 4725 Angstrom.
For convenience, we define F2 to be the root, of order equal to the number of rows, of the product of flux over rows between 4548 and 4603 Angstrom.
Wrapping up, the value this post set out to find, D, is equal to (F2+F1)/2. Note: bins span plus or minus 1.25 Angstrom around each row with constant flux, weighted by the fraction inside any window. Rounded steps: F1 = 11.7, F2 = 12.1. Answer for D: 11.9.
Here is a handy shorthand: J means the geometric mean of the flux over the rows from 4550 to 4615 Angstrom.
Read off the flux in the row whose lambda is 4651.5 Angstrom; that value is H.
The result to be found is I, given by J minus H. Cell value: 0.4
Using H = 11.64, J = 12.1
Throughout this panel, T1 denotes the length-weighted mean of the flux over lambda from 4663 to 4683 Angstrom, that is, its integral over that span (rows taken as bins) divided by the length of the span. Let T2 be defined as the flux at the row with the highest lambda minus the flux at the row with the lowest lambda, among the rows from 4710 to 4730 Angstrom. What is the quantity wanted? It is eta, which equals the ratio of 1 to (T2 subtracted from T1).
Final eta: 0.075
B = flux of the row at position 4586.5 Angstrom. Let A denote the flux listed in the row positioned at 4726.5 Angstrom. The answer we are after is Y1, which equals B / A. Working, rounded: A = 10.91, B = 11.84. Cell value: 1.09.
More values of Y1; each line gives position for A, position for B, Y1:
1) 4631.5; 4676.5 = 0.98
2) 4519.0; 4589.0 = 0.97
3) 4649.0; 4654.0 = 0.93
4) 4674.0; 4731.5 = 1.03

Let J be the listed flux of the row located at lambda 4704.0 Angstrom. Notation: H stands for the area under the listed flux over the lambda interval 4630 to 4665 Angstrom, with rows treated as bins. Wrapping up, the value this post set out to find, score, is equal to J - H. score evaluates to -390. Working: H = 400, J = 10.86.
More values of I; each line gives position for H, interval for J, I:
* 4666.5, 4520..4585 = 0.4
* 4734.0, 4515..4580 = 0.1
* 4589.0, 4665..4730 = -0.3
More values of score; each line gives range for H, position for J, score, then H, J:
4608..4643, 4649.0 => -397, 409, 12.15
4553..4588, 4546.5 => -412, 423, 10.95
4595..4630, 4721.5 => -405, 417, 11.94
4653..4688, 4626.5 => -398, 410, 11.73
